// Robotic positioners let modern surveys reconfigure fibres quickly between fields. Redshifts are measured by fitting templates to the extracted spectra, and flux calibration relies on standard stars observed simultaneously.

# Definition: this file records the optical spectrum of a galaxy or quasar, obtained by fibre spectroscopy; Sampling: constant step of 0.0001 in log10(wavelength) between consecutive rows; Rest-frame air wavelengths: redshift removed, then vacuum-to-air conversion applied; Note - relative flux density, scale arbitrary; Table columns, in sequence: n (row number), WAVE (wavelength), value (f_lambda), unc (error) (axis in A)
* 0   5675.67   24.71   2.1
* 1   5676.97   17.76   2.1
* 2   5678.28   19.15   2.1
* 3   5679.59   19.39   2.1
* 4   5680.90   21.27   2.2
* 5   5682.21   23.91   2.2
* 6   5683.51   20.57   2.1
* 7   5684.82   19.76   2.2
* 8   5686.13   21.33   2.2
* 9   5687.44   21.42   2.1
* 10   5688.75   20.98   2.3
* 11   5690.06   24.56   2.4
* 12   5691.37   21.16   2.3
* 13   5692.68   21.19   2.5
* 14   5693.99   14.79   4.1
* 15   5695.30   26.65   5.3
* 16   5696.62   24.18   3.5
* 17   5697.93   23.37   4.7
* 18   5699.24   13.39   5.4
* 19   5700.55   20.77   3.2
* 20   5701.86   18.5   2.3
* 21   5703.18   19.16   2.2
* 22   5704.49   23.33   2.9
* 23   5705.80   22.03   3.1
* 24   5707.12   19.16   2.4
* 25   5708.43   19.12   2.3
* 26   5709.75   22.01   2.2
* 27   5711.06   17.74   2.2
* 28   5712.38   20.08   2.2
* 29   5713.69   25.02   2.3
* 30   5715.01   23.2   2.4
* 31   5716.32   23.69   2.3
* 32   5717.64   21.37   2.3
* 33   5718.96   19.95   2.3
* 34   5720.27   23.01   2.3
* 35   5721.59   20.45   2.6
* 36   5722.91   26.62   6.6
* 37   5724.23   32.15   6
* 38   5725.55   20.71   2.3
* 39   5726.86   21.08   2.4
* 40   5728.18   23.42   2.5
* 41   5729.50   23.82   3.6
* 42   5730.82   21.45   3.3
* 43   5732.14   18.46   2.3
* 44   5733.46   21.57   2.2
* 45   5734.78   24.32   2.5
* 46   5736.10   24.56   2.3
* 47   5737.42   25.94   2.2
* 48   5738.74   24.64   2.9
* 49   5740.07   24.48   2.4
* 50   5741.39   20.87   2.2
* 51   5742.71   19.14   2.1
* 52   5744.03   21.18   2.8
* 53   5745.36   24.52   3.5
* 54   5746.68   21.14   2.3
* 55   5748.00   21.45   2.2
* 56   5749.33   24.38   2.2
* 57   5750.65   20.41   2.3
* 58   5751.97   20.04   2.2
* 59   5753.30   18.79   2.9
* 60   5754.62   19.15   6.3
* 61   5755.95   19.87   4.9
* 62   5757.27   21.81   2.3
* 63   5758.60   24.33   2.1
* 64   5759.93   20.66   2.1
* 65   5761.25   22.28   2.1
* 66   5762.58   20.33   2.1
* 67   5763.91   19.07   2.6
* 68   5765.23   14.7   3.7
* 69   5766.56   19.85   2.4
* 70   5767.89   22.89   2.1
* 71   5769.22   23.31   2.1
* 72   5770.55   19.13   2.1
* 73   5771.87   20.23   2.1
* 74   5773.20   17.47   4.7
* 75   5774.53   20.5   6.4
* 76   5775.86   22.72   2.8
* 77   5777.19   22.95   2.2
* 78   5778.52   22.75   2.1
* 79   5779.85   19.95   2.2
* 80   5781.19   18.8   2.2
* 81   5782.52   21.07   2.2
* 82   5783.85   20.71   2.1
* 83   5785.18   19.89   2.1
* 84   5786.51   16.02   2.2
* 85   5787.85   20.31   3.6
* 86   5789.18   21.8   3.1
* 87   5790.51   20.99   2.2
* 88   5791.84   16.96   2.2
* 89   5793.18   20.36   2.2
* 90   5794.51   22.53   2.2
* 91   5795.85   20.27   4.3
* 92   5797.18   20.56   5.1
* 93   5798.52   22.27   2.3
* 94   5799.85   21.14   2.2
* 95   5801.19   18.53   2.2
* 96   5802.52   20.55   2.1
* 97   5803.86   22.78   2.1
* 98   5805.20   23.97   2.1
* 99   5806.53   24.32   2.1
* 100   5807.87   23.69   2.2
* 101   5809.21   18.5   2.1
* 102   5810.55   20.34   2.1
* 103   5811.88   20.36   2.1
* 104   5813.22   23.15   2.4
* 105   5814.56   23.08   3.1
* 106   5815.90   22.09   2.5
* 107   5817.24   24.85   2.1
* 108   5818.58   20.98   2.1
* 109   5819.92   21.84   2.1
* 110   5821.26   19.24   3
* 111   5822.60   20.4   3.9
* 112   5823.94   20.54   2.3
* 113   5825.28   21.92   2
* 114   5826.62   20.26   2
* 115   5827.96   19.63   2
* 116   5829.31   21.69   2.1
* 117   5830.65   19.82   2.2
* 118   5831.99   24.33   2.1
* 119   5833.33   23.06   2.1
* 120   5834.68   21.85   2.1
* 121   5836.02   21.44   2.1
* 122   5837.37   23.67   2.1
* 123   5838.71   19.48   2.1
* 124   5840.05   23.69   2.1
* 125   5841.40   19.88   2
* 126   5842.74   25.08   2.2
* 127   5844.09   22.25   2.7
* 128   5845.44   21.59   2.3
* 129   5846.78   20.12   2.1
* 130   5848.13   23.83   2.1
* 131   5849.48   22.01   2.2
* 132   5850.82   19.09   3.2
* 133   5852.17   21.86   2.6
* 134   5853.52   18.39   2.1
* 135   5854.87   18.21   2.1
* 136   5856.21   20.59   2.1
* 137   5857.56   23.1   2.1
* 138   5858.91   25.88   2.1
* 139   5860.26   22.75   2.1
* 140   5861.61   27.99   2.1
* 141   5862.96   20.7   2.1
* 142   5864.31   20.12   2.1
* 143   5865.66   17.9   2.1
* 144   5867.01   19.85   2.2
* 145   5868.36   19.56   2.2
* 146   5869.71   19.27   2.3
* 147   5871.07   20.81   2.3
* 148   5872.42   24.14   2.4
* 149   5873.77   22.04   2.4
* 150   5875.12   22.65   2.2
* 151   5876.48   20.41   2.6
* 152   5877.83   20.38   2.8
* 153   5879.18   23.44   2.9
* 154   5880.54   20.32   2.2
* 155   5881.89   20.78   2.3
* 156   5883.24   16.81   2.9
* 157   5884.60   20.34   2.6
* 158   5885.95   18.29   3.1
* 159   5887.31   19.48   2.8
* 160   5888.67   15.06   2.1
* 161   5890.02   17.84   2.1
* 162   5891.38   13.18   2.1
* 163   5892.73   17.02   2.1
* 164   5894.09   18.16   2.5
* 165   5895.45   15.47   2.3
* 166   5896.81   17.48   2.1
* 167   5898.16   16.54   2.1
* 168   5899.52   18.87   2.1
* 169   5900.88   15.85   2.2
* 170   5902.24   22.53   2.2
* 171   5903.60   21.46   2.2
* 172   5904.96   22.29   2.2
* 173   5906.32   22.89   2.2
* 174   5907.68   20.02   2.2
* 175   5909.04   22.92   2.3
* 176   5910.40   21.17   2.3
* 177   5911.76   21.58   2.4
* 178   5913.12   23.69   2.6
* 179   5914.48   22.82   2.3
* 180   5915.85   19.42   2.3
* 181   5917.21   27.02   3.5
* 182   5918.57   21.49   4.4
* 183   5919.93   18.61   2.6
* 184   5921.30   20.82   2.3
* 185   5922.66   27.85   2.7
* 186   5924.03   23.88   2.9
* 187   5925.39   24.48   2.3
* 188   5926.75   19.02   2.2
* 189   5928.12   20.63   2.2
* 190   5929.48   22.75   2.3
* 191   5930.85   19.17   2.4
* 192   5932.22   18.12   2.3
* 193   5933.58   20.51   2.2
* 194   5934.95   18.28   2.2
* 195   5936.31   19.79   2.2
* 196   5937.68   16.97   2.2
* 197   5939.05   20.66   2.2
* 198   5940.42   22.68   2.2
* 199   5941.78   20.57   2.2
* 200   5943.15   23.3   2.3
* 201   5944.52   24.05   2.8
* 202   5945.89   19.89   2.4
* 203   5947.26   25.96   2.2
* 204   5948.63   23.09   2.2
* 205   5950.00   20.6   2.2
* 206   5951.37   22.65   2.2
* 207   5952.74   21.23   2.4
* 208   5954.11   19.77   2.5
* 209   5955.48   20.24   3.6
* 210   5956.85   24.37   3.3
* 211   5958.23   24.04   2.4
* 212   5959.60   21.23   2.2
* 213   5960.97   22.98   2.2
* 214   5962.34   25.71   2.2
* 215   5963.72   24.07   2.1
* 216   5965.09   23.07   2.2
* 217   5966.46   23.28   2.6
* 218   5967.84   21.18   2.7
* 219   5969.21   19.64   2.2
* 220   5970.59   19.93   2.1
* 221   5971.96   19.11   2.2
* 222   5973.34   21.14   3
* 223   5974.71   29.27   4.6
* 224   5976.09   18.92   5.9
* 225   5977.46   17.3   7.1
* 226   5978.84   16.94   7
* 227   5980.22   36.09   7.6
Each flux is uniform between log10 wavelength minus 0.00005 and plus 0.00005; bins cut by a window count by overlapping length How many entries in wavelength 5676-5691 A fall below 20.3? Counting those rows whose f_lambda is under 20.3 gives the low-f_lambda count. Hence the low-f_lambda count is 4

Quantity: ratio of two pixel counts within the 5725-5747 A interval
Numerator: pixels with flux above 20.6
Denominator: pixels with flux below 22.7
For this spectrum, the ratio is 1.7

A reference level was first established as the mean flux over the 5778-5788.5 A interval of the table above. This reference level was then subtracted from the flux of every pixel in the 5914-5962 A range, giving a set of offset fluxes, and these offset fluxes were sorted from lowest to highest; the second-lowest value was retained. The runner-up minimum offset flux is -1.8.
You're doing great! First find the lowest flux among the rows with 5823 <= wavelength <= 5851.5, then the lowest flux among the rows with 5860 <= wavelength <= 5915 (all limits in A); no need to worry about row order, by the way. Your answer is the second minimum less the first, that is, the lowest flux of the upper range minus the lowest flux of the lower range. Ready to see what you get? -5.9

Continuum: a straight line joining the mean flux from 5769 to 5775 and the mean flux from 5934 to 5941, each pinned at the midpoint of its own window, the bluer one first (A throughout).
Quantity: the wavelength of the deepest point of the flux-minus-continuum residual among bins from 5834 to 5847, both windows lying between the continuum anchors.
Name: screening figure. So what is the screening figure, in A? 5838.71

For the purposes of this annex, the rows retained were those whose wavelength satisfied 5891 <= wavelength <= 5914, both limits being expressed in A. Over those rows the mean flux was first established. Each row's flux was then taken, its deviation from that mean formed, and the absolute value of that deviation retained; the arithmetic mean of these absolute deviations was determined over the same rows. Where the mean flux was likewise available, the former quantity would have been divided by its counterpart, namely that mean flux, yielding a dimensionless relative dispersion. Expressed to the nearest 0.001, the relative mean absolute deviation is 0.140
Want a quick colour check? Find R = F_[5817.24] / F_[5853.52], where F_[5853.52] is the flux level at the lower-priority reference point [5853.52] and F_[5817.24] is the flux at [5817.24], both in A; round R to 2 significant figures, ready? 1.4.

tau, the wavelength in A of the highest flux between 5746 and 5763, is 5749.33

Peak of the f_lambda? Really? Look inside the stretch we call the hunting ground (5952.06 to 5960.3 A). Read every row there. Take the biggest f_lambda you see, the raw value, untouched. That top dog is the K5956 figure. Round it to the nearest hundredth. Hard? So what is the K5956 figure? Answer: 24.37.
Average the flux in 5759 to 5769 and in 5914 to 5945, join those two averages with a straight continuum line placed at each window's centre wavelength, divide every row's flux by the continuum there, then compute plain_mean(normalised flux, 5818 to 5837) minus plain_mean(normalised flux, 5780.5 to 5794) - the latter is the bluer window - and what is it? 0.06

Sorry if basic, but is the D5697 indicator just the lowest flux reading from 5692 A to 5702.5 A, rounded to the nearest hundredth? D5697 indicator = 13.39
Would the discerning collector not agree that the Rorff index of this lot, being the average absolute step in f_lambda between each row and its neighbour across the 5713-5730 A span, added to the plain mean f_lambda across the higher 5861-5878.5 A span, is 24.4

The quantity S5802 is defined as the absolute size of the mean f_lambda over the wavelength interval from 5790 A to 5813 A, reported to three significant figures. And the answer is 21.1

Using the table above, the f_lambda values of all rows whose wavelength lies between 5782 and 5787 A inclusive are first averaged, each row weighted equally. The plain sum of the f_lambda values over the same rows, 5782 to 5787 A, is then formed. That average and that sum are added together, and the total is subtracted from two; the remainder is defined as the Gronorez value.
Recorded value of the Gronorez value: -95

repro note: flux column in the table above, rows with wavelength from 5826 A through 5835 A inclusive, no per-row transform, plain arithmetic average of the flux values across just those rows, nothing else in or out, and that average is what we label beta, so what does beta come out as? 21.5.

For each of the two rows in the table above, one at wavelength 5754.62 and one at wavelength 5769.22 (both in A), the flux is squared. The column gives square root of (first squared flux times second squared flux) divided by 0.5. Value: 893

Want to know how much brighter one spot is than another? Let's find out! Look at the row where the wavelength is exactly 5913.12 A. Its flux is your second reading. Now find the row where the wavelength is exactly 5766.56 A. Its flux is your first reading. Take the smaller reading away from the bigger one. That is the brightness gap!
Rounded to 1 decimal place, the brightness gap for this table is 3.8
